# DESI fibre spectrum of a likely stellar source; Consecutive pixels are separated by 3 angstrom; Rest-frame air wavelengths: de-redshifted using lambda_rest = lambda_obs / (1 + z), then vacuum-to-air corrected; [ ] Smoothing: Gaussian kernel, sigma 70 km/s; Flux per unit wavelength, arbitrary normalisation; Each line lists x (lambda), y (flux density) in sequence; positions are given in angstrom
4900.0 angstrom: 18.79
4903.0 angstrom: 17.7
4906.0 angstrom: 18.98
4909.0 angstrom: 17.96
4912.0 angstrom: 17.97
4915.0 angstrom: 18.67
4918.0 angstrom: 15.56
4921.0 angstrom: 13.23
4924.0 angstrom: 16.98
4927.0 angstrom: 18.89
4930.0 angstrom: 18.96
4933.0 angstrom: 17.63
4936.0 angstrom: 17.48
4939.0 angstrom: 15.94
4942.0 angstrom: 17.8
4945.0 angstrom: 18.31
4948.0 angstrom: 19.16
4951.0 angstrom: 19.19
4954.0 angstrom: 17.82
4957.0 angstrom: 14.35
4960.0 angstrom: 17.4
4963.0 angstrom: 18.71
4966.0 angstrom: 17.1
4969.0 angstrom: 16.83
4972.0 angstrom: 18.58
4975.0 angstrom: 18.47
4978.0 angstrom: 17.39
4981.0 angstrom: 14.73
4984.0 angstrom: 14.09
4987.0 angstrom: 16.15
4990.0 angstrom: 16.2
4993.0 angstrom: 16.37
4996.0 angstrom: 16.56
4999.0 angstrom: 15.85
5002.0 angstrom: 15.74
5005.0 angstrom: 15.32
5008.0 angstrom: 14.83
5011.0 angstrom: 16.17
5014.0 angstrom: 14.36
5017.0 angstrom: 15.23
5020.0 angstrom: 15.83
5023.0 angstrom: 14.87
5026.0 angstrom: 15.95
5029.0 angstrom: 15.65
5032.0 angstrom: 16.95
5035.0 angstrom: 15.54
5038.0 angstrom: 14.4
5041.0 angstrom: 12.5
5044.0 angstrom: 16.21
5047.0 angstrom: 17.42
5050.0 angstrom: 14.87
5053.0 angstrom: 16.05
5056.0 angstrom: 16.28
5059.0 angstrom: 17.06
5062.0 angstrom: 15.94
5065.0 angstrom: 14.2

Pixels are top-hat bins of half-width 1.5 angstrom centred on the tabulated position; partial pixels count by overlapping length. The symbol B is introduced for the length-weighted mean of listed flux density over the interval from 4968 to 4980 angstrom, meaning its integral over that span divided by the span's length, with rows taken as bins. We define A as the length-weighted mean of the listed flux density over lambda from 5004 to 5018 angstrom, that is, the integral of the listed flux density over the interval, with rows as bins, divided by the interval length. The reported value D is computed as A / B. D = 0.86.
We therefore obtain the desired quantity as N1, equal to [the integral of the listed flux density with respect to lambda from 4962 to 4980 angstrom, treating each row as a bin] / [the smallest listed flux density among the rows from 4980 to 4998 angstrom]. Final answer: 23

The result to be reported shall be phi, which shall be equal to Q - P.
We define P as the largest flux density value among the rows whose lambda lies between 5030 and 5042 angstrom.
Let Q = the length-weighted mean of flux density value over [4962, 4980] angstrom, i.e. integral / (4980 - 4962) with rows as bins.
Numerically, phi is 0.8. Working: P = 16.95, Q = 17.7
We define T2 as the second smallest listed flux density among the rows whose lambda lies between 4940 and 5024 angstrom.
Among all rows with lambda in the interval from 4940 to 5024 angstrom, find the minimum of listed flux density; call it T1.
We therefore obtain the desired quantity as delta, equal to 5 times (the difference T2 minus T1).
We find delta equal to 1.3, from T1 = 14.09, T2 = 14.35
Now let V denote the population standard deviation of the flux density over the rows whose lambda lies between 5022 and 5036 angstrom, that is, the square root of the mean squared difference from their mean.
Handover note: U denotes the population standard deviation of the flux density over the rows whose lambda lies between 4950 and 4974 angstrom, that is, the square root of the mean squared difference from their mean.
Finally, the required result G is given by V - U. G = -0.7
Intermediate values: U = 1.4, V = 0.7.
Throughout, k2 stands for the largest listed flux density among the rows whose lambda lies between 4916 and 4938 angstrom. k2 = 18.96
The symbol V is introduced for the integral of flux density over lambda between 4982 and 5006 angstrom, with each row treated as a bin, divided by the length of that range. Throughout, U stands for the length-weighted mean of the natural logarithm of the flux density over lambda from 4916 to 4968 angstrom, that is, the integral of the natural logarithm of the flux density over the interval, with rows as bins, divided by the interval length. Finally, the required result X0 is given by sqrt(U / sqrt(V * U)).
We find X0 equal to 0.652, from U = 2.85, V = 15.8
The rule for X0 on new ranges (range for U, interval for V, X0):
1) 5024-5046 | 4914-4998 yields 0.632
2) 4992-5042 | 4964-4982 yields 0.631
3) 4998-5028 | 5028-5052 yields 0.649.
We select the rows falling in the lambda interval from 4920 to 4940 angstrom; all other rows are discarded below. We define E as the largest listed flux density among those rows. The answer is 18.96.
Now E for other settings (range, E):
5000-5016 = 16.17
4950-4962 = 19.19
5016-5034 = 16.95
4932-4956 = 19.19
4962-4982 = 18.71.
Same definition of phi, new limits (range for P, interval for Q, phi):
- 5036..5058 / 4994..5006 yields -1.5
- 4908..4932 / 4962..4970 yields -1.4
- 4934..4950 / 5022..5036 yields -3.3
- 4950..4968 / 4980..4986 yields -4.7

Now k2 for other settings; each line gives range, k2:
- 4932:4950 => 19.16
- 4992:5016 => 16.56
